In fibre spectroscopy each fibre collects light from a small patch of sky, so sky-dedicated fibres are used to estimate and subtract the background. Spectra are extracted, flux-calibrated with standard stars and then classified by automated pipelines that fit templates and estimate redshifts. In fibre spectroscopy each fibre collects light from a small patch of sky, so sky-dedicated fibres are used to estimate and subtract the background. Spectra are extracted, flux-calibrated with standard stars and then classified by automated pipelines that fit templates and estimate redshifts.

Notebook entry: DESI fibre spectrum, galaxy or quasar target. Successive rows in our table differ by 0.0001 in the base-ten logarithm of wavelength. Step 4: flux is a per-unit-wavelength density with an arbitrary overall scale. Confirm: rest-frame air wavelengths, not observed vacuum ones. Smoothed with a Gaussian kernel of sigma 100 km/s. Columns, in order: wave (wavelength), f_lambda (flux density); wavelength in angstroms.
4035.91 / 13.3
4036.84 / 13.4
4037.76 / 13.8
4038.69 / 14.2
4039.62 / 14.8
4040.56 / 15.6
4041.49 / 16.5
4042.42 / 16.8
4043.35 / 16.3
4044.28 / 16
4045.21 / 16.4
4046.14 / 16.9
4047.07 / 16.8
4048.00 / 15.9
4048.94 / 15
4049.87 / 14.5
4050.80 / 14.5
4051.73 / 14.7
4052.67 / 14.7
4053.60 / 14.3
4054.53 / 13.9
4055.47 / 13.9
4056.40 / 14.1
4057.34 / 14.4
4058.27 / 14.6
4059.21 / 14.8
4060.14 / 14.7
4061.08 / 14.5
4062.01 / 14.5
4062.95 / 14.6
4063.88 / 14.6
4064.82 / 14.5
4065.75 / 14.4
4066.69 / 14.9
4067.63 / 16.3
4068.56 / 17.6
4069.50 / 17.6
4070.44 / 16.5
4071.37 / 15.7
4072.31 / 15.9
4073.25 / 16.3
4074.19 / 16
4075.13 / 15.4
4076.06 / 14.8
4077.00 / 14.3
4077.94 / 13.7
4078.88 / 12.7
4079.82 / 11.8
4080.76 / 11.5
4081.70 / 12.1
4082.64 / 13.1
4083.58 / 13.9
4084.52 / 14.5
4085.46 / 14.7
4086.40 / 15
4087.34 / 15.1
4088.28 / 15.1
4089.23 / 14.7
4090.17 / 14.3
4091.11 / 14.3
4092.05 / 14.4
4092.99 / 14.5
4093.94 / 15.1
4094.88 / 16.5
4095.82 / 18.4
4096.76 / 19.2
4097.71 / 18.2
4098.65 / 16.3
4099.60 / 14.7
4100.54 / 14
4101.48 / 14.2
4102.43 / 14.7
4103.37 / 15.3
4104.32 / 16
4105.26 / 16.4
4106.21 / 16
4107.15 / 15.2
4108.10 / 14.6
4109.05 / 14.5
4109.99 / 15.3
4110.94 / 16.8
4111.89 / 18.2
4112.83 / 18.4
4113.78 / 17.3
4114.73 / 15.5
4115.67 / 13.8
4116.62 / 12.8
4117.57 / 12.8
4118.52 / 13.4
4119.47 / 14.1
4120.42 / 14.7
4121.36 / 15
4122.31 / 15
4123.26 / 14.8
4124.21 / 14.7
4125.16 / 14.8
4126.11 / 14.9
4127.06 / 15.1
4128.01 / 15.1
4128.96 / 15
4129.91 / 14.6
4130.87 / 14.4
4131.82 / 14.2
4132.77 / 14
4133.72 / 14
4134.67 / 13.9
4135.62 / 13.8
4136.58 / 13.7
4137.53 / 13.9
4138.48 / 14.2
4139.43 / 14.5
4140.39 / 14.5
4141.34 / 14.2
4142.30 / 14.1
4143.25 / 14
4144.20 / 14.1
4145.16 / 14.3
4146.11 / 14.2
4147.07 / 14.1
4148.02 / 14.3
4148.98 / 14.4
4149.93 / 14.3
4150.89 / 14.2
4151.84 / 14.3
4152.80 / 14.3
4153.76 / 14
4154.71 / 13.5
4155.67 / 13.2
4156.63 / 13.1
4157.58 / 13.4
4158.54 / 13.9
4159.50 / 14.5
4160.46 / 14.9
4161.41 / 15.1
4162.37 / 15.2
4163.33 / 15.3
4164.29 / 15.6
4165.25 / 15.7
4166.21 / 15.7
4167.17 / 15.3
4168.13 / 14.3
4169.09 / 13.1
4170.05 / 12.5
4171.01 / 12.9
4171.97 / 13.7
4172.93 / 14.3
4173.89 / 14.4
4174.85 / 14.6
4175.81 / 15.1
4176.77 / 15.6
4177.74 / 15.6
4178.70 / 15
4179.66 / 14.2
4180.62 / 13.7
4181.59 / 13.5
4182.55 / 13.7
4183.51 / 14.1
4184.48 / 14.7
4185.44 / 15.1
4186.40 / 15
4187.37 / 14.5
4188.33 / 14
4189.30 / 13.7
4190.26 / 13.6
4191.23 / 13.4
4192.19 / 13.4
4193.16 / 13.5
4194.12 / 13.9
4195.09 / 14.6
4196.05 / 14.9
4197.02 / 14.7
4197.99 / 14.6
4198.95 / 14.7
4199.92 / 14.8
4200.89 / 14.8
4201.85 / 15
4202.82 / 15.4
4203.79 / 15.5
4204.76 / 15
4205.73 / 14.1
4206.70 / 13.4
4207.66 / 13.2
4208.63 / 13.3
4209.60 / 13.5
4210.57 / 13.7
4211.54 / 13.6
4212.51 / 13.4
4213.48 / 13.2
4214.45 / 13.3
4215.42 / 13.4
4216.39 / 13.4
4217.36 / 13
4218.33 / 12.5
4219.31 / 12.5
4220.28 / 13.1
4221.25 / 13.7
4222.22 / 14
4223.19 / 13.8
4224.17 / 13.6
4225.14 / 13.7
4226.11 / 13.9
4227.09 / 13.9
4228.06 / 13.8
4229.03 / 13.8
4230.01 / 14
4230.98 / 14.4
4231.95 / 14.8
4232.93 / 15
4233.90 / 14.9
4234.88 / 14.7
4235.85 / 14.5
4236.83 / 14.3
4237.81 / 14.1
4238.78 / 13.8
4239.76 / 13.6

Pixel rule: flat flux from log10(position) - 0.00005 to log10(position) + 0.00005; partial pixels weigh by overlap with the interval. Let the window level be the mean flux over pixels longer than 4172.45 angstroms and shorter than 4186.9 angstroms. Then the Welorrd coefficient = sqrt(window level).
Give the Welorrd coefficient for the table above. 3.82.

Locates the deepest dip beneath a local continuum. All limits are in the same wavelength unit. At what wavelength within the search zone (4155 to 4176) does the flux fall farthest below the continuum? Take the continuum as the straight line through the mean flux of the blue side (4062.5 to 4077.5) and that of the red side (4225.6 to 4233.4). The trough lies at 4170.05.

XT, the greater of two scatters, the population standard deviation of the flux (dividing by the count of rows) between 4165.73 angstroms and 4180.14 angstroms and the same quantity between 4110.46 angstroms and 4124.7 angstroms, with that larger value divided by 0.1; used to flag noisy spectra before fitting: 17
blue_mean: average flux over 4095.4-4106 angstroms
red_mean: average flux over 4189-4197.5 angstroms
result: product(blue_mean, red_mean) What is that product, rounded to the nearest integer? 225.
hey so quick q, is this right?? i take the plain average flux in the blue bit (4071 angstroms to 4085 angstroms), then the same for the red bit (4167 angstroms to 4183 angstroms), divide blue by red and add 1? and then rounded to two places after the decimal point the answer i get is 1.99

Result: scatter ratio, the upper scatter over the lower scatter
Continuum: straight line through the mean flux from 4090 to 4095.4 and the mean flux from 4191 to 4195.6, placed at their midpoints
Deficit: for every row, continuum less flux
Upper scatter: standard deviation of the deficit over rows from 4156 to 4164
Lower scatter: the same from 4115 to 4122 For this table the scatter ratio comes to 1.0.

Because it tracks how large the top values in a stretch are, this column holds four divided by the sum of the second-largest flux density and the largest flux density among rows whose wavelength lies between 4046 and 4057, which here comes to 0.119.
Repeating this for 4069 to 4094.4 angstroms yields 0.117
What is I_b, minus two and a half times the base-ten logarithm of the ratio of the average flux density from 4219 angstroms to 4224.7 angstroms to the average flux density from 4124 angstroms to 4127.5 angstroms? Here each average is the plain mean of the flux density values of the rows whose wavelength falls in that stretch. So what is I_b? 0.11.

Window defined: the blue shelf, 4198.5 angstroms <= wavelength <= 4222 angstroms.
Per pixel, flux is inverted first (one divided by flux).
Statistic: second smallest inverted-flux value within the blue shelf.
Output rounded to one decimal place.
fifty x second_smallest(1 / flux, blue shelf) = 3.2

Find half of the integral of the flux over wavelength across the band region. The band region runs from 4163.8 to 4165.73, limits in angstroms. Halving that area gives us 15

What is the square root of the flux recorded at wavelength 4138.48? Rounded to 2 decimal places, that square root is 3.77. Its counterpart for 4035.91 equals 3.65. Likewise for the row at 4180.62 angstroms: 3.70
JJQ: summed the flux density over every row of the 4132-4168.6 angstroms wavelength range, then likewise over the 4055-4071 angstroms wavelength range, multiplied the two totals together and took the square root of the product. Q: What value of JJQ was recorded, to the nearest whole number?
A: 374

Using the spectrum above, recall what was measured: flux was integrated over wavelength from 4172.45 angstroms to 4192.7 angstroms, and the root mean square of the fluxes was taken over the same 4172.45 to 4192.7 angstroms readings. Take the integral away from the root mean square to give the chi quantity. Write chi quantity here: -276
